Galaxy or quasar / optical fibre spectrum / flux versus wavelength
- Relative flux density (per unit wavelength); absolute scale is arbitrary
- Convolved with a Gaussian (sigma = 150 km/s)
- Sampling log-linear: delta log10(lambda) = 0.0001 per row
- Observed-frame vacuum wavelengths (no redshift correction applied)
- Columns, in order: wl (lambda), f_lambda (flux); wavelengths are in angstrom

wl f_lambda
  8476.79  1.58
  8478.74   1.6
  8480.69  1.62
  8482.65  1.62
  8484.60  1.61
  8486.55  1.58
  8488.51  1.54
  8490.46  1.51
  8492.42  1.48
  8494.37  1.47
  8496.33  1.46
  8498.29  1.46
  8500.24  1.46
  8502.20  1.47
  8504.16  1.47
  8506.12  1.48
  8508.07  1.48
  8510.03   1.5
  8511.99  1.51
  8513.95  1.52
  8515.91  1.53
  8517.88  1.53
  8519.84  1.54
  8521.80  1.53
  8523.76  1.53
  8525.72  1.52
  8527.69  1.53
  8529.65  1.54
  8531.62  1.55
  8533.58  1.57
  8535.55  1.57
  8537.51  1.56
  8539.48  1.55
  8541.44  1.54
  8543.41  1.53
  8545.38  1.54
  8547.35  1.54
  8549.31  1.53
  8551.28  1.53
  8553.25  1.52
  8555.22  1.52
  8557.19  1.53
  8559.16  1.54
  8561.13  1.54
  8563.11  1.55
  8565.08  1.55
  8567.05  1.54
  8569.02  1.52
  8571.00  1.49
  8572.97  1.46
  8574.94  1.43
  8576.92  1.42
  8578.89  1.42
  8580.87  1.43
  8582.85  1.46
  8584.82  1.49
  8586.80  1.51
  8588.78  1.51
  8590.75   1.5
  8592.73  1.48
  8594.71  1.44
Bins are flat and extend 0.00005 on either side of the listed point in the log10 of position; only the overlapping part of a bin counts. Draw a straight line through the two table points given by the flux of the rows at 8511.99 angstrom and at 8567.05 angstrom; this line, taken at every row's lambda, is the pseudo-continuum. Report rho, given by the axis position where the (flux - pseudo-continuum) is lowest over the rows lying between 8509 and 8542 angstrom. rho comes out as 8510.03 angstrom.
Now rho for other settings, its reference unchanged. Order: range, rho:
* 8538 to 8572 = 8571.00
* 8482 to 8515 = 8500.24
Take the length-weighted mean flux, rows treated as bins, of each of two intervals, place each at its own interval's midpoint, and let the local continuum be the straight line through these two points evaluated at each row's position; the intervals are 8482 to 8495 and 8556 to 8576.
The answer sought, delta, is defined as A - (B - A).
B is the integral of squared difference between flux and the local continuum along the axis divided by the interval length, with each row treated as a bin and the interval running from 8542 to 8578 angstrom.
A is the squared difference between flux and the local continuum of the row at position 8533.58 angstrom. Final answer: 0.002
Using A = 0.0018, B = 0.0013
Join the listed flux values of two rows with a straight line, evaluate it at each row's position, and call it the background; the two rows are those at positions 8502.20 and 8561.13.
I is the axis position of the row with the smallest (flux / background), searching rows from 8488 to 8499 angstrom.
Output 8498.29 angstrom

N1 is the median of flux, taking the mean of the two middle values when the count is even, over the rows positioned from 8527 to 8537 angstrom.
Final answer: 1.55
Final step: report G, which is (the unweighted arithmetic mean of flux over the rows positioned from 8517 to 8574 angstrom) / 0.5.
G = 3.07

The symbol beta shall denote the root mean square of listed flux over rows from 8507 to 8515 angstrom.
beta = 1.503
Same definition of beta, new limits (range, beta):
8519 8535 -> 1.539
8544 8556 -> 1.530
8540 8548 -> 1.538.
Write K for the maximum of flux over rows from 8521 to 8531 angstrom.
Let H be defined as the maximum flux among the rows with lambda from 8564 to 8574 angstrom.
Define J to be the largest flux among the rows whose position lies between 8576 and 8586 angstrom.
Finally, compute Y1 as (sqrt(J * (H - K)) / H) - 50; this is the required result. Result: -49.9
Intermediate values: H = 1.55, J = 1.49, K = 1.54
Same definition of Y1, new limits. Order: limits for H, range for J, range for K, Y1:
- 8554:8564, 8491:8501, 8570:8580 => -49.8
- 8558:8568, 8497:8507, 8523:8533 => -50.0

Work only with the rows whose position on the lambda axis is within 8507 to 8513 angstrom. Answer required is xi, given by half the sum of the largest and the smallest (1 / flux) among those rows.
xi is 0.669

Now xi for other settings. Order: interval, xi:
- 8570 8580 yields 0.688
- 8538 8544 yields 0.649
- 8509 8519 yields 0.660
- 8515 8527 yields 0.654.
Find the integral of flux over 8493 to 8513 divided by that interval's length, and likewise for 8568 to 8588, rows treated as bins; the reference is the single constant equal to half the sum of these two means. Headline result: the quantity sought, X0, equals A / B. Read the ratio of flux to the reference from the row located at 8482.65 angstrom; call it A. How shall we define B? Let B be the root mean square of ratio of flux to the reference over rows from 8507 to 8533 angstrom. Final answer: 1.06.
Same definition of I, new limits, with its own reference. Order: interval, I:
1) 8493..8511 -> 8500.24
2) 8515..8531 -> 8525.72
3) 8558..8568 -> 8567.05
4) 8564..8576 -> 8574.94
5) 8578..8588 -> 8578.89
